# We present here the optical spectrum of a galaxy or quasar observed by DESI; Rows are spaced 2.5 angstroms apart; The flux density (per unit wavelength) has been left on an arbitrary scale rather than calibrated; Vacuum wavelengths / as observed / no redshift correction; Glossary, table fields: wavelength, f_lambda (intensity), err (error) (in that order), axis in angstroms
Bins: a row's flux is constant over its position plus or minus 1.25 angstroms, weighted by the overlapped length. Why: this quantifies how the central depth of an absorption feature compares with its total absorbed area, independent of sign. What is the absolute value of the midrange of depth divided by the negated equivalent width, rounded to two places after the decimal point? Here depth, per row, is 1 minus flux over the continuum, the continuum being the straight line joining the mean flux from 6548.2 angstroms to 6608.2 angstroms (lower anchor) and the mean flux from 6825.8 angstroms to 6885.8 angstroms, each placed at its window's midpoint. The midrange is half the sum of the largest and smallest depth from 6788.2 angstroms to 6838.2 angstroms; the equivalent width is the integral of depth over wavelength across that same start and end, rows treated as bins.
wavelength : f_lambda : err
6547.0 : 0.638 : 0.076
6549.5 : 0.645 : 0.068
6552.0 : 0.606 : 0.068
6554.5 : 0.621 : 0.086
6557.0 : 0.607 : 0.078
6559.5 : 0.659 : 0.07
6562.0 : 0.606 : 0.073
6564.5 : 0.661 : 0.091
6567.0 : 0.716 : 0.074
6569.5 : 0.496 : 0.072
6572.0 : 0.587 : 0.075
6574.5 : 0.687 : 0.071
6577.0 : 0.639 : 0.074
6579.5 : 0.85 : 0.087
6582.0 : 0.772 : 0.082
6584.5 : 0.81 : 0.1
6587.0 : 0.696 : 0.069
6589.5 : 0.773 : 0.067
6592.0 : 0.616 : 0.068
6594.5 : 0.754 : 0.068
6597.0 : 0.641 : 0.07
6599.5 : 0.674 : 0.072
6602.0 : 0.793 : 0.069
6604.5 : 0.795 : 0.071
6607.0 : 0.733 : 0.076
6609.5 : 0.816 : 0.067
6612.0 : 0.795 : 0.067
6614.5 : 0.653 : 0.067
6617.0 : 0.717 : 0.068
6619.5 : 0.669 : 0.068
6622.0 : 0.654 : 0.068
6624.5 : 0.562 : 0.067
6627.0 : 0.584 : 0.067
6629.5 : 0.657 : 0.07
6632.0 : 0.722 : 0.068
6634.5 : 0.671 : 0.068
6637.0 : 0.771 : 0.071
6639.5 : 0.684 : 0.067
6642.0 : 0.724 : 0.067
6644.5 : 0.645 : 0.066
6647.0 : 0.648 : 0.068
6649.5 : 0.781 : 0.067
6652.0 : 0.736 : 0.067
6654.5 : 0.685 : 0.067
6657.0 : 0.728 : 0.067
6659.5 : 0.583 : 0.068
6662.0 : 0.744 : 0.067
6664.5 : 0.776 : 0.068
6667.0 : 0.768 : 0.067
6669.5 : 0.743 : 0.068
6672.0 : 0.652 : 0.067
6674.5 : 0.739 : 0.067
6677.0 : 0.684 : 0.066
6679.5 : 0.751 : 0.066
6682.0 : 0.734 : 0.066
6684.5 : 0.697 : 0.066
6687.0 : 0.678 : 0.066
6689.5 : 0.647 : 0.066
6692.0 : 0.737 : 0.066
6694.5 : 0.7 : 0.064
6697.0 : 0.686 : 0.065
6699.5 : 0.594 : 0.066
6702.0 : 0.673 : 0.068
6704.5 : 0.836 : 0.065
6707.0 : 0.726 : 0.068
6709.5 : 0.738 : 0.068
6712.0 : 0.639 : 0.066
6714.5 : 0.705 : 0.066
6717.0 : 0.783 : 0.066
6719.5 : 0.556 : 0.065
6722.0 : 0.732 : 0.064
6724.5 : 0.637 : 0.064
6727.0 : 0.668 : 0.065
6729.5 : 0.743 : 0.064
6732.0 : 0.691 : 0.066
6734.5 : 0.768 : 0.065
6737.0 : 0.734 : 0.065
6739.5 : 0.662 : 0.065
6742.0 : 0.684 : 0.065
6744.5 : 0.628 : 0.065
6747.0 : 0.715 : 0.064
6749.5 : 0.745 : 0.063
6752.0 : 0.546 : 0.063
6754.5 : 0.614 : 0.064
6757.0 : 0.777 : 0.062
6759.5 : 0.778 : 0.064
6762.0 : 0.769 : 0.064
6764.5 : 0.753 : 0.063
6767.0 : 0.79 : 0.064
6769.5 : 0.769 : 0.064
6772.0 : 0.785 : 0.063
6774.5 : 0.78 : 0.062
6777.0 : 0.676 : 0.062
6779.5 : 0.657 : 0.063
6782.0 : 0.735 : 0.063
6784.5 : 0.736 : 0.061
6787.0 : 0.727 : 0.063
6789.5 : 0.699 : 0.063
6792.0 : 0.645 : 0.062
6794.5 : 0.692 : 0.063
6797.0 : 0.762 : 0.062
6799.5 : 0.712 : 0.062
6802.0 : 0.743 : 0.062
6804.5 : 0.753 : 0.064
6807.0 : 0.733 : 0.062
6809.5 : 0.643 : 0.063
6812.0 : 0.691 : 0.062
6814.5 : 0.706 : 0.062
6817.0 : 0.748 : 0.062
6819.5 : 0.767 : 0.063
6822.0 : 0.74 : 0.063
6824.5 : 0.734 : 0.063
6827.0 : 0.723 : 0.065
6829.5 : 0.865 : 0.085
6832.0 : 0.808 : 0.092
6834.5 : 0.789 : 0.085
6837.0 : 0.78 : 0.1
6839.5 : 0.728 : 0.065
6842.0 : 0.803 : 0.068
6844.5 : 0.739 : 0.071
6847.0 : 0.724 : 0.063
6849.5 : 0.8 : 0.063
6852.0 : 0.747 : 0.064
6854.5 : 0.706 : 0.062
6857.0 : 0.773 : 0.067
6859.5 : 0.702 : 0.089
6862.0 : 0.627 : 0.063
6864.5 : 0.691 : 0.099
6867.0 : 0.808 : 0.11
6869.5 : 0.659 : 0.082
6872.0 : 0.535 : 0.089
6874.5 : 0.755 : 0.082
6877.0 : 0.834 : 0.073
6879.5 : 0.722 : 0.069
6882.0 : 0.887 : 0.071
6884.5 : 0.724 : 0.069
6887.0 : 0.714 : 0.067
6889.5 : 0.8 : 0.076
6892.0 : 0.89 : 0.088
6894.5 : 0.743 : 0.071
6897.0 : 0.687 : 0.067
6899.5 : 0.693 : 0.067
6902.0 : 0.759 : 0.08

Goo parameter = 0.29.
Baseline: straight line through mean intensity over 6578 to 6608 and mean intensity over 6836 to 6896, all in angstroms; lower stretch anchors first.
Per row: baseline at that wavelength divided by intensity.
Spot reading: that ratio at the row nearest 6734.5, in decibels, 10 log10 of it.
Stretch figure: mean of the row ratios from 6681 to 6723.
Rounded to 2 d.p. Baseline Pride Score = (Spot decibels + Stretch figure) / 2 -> 0.47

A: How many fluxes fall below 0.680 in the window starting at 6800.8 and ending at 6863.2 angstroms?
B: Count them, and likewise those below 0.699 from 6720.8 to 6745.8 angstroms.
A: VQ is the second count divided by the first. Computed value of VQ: 3.0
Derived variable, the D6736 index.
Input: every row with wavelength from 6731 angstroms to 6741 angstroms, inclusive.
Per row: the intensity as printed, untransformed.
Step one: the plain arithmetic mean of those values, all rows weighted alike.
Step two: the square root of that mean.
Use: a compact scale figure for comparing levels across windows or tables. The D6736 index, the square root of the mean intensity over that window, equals 0.845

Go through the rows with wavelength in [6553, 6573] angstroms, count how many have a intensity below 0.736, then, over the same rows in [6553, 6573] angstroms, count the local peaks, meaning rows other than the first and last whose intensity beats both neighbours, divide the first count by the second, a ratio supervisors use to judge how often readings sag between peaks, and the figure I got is 4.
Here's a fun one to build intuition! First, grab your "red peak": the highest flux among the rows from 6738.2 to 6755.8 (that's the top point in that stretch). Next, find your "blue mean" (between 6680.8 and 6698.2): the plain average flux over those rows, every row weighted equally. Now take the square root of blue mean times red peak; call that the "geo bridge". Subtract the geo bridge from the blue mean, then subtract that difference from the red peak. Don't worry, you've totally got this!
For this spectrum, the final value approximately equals 0.77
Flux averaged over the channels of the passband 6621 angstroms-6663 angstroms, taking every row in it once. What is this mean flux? 0.681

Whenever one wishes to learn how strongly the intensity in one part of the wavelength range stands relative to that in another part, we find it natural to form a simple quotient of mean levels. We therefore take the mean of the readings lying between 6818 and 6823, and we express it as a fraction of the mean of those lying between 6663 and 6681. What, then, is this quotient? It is 1.03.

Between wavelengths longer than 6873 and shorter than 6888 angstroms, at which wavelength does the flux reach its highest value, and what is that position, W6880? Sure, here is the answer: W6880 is 6882.0 angstroms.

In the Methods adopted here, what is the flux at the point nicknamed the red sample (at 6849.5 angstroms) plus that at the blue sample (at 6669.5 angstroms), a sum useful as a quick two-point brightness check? 1.54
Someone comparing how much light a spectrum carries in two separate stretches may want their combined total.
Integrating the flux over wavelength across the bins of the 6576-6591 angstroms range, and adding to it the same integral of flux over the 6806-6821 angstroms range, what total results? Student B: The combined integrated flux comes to 22.1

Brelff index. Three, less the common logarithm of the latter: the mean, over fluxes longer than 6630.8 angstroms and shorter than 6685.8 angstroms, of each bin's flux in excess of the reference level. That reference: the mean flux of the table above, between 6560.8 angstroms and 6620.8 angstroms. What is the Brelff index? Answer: 5.2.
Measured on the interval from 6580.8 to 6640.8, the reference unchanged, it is 5.6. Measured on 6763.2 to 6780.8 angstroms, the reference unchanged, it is 4.4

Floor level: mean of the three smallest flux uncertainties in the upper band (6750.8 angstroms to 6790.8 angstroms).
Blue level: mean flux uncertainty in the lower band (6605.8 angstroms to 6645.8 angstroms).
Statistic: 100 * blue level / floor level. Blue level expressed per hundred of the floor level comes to 111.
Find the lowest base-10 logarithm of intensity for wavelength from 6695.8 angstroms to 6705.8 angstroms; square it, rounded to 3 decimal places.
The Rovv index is 0.051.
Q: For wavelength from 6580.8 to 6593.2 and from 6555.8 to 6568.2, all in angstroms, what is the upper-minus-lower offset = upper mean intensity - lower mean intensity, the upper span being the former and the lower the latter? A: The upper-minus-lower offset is 0.08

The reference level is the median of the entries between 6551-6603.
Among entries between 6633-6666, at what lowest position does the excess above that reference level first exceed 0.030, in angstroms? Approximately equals 6637.0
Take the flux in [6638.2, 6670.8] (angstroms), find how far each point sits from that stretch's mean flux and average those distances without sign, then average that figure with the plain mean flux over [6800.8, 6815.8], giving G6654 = 0.38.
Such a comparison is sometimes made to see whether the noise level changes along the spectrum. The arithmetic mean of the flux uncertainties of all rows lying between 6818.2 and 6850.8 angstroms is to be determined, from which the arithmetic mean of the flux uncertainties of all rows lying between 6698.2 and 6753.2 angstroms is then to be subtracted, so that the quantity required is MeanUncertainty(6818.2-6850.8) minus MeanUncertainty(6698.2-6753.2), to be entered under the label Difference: 0.007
